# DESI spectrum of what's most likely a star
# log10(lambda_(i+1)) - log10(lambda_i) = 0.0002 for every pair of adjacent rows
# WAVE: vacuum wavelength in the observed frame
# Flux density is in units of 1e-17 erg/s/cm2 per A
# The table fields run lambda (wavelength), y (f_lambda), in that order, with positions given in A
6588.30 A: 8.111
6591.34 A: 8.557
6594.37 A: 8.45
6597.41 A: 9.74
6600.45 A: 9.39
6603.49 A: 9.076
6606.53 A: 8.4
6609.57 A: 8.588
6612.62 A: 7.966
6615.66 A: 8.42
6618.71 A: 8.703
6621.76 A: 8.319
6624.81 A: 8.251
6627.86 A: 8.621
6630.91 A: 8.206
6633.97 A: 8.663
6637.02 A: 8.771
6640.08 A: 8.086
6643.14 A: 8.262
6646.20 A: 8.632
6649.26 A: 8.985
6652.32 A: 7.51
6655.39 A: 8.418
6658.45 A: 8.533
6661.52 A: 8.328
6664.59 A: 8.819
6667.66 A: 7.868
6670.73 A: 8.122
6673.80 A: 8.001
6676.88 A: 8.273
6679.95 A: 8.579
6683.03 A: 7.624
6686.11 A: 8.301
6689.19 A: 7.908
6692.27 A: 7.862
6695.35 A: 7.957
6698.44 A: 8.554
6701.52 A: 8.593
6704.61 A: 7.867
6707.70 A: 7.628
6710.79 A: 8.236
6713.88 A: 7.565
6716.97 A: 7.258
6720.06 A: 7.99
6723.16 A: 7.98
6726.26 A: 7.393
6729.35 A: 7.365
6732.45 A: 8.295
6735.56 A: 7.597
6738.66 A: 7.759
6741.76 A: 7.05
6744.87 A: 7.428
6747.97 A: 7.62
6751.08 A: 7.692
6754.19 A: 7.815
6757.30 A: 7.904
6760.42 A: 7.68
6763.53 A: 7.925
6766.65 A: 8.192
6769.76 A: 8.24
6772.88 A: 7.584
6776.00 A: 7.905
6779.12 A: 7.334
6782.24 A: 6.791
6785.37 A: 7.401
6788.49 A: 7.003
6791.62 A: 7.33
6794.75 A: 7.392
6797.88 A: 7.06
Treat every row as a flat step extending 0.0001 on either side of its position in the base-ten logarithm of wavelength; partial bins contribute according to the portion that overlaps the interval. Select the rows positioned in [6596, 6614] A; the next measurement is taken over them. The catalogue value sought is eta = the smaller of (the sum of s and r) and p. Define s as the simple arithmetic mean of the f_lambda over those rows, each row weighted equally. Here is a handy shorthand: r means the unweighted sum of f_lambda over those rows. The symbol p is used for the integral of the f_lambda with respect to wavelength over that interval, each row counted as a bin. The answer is 62.0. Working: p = 159.5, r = 53.2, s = 8.86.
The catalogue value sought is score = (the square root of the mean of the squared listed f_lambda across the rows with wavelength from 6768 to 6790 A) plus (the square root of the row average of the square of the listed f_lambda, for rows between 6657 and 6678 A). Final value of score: 15.8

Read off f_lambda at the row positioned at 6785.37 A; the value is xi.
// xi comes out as 7.401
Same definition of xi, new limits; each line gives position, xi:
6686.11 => 8.301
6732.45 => 8.295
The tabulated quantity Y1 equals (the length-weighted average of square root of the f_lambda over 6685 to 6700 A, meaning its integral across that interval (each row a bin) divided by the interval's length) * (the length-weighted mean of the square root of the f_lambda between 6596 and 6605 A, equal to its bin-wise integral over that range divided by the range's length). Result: 8.7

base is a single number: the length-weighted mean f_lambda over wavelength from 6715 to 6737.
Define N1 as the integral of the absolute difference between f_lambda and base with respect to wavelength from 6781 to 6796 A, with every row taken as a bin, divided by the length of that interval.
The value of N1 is 0.5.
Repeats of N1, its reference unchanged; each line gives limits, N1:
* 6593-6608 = 1.3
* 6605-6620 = 0.7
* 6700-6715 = 0.4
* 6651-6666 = 0.7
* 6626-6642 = 0.8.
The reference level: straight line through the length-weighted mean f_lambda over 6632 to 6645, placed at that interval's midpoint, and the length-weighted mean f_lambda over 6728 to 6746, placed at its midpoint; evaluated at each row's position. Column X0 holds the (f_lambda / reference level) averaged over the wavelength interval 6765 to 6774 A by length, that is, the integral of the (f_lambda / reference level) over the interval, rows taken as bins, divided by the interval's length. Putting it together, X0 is 1.10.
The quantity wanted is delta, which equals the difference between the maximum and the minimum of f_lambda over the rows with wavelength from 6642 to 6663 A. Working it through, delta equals 1.5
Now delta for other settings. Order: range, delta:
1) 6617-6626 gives 0.5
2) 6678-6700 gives 1.0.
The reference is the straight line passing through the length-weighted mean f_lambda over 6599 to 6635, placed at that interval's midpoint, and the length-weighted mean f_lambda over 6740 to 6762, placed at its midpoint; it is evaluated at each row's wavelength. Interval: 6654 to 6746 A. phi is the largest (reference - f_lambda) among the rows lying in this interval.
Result 0.616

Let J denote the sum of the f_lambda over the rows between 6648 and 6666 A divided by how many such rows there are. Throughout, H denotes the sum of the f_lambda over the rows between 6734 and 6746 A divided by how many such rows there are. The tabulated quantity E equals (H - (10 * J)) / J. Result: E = -9.12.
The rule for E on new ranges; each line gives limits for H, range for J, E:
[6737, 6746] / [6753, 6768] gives -9.06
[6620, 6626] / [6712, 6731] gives -8.91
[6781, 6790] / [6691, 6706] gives -9.13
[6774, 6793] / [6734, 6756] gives -9.04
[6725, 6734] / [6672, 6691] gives -9.05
